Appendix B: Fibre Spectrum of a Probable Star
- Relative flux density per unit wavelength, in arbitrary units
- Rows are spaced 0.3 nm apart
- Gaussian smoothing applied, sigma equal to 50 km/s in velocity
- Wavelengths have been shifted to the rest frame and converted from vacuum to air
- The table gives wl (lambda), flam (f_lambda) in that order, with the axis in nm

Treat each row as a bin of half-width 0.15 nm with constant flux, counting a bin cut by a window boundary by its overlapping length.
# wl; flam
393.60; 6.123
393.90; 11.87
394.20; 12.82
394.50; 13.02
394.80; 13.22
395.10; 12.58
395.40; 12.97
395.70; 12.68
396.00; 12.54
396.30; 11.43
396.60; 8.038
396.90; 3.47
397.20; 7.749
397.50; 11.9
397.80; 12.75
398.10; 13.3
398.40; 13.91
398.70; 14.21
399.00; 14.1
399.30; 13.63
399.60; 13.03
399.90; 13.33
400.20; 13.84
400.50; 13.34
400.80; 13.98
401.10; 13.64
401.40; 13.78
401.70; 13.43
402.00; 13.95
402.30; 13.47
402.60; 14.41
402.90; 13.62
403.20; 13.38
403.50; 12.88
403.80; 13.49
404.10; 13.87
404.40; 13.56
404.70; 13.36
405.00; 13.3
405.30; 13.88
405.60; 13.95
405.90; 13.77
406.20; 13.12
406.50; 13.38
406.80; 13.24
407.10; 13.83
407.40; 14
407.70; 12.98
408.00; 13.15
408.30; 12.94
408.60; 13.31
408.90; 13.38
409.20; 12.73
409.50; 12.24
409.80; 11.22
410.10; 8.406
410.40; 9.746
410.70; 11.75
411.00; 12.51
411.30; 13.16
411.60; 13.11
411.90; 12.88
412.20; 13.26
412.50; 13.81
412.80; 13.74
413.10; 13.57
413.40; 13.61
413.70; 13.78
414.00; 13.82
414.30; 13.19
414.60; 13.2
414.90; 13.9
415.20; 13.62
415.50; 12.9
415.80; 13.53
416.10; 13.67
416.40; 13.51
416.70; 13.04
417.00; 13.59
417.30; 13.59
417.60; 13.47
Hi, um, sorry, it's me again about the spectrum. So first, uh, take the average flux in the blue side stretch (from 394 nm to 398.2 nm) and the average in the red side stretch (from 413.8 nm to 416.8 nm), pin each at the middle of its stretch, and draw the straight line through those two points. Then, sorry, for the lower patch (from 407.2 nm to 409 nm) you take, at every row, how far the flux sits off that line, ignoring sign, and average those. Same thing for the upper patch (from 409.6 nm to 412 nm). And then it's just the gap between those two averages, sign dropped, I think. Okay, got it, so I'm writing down 0.76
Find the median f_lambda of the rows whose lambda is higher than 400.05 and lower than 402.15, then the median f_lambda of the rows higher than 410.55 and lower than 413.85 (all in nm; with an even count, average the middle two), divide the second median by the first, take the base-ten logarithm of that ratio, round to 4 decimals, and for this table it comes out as -0.0167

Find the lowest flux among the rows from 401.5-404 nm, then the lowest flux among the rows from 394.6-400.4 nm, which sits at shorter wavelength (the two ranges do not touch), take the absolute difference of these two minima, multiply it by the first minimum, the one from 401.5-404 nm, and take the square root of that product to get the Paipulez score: 11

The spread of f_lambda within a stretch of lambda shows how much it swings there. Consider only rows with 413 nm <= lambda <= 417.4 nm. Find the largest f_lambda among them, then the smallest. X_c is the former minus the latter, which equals 1.0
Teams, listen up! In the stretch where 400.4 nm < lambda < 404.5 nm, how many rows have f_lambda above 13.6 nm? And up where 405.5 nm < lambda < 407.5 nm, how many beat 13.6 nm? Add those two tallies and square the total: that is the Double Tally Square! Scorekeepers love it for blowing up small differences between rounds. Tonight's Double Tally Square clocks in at 121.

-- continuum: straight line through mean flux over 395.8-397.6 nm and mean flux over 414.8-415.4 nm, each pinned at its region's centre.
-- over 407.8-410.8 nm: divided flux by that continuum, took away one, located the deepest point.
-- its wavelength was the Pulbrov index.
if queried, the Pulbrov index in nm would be 410.10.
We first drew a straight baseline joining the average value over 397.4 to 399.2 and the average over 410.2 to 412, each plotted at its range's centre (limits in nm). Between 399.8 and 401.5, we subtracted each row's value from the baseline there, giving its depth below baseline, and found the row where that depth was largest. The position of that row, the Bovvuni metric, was 399.90 nm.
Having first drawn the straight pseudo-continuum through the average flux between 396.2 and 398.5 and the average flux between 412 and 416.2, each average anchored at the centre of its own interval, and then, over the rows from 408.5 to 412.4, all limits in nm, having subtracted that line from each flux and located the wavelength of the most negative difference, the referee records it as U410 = 410.10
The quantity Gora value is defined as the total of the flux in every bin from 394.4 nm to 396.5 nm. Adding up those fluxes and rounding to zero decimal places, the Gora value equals 88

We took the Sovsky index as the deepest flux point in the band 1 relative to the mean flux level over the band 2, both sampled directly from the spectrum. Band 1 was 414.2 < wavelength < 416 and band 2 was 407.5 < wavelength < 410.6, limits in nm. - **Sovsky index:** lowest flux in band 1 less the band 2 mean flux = 0.9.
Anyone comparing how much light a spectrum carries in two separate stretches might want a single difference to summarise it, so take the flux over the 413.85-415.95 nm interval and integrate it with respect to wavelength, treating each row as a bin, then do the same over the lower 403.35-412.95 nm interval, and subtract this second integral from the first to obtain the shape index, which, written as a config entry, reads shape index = -96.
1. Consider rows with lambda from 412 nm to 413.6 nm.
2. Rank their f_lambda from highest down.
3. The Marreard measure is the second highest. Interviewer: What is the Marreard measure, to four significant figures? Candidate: 13.74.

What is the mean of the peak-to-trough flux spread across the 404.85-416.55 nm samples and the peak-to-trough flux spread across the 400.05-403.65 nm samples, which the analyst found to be 3.6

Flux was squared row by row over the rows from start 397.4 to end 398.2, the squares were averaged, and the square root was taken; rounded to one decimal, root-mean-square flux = 12.7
